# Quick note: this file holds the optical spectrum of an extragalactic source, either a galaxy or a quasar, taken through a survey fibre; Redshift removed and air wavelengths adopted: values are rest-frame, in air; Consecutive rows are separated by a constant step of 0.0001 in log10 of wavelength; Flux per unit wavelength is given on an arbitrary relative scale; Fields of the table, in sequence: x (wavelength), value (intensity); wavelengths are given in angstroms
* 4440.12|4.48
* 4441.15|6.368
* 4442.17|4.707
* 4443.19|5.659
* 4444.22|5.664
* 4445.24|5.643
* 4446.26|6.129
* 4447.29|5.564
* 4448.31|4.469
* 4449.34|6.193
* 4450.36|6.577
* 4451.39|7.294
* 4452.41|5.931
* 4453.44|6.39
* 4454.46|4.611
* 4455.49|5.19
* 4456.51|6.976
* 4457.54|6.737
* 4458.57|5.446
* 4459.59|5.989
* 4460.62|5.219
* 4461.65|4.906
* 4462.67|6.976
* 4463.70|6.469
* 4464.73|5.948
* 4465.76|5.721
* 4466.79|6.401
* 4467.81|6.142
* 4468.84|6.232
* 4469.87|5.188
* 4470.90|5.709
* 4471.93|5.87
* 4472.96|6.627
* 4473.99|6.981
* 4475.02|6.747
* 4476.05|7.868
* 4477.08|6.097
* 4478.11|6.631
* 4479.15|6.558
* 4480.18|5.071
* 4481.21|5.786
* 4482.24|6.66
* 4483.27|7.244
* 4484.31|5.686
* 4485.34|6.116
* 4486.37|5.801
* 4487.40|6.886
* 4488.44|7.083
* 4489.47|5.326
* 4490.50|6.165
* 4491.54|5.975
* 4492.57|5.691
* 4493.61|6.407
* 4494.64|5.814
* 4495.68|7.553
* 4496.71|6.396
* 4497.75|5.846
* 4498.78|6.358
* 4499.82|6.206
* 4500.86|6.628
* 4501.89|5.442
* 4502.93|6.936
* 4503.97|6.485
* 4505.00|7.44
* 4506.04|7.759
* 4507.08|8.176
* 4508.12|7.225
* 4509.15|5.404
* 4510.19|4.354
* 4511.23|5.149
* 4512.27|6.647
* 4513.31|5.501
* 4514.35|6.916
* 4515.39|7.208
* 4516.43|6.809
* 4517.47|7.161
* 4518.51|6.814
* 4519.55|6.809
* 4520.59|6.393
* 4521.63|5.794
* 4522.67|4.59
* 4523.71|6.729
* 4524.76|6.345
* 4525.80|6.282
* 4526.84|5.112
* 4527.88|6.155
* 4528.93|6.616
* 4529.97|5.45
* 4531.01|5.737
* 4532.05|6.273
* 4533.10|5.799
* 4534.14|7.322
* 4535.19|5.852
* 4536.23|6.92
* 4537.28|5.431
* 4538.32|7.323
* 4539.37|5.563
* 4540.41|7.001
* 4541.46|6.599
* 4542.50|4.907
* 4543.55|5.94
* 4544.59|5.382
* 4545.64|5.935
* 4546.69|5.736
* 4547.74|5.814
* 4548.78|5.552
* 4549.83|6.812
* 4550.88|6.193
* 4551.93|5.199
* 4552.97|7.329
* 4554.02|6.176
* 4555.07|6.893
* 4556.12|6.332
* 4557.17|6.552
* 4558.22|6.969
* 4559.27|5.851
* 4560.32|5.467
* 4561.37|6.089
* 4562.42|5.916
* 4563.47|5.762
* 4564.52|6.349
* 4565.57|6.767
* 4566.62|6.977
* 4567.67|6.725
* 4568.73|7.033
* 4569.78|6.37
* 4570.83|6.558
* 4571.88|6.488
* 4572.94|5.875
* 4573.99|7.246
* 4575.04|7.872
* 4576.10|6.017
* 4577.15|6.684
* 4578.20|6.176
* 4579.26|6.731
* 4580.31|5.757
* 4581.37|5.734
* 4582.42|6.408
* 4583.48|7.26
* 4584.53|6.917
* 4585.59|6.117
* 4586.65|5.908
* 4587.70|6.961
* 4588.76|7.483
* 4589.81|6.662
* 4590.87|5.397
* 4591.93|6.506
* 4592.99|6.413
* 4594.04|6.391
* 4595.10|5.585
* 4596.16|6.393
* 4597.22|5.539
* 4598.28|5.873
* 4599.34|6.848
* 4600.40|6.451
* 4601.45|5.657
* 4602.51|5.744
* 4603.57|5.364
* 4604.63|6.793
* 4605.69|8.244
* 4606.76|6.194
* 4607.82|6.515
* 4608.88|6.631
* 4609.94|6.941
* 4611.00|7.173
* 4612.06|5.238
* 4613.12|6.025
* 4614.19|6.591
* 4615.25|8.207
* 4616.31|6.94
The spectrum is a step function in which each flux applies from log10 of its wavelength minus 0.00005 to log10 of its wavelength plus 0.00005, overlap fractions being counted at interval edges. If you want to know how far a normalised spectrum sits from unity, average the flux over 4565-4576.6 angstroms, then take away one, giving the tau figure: 5.72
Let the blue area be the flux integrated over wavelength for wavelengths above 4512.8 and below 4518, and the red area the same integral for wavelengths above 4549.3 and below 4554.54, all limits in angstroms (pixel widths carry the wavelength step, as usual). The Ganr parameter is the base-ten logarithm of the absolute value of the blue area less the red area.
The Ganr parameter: 0.23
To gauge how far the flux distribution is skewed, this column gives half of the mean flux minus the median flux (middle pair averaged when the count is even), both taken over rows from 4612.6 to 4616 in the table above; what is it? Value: 0.17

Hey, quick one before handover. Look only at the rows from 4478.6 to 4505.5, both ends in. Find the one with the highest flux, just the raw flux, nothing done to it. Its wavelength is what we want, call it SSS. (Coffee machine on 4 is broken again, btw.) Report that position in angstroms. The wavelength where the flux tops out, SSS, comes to 4495.68 angstroms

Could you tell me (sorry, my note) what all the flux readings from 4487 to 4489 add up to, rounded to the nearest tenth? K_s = 14.0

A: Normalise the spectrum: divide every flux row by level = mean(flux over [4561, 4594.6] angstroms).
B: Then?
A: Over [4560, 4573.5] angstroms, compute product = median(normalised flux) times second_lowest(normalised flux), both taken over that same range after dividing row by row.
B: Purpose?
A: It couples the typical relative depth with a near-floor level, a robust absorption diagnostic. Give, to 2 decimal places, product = 0.87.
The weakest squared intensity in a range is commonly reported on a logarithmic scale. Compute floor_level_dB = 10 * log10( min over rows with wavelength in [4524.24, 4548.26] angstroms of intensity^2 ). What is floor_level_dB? 13.8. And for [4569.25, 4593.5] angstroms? 14.6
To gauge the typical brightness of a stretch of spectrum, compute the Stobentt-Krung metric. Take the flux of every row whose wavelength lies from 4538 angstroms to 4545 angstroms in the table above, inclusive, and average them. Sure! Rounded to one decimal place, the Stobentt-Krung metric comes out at 6.1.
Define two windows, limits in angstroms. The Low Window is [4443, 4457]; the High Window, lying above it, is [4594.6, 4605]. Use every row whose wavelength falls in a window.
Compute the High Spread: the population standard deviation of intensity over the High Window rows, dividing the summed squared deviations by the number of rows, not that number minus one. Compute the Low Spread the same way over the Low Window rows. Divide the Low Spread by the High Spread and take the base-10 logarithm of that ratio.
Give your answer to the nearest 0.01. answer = 0.18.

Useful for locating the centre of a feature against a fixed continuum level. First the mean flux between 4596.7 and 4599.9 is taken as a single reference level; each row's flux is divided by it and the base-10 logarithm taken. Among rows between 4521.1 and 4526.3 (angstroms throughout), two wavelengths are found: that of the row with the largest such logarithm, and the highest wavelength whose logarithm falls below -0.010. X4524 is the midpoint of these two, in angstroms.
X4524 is 4523.2 angstroms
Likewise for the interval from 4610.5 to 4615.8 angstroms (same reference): 4613.7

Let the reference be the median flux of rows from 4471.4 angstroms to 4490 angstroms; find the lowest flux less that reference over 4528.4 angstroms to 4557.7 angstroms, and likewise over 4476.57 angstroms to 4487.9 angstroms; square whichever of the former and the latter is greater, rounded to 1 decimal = 2.3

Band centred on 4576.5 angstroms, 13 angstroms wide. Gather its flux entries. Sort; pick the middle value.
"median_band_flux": 6.4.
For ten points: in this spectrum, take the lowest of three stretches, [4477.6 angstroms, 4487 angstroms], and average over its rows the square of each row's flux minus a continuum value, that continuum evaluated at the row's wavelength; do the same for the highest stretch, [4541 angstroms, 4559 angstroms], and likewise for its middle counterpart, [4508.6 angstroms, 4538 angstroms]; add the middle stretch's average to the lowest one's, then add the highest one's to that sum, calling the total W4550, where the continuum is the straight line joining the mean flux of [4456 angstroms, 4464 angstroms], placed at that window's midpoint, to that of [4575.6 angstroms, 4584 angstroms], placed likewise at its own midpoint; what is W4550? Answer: 1.45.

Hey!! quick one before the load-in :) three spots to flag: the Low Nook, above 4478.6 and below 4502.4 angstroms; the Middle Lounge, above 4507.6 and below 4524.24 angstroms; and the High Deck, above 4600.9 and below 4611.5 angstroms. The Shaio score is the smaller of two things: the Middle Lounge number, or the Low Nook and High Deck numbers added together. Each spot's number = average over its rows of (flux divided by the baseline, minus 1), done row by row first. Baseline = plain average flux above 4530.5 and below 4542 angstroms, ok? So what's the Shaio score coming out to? -0.020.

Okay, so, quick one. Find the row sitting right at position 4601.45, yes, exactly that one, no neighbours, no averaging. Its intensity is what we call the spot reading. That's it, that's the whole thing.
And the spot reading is 5.657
